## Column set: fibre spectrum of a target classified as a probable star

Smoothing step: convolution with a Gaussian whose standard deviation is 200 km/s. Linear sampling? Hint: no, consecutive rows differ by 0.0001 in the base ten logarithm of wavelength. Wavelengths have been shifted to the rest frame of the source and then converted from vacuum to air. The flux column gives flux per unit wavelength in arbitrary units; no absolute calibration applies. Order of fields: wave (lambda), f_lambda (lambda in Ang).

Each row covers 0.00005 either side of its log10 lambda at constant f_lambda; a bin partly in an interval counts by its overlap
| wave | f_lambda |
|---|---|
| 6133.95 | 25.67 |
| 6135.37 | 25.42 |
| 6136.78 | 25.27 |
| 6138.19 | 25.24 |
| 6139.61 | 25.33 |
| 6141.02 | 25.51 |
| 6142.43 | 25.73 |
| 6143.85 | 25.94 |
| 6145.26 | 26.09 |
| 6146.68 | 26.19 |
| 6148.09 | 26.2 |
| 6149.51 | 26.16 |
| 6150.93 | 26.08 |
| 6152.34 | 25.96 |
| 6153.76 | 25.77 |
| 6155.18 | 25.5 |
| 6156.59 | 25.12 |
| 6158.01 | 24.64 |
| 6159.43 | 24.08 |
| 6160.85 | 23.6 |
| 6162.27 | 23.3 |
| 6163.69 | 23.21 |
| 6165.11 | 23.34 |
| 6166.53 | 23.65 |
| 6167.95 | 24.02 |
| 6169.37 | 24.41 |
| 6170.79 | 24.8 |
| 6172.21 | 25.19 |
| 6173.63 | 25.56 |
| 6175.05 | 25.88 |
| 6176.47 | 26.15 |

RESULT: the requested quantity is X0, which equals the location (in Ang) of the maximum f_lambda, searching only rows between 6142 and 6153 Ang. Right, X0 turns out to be 6148.09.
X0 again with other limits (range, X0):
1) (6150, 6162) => 6150.93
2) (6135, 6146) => 6145.26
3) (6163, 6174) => 6173.63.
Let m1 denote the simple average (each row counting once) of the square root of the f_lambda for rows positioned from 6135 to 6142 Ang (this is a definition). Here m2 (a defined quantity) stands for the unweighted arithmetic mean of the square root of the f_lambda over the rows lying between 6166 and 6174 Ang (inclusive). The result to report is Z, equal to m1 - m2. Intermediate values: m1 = 5.04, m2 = 4.96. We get 0.08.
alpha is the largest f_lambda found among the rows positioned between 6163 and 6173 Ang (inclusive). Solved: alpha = 25.19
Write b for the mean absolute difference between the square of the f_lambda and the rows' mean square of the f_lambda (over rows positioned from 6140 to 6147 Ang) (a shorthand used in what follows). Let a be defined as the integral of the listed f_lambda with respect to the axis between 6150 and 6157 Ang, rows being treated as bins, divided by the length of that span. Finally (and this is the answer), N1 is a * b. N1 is 290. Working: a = 25.7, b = 11.2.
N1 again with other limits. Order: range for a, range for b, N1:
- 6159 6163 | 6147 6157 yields 379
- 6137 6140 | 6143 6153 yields 107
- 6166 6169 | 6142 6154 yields 180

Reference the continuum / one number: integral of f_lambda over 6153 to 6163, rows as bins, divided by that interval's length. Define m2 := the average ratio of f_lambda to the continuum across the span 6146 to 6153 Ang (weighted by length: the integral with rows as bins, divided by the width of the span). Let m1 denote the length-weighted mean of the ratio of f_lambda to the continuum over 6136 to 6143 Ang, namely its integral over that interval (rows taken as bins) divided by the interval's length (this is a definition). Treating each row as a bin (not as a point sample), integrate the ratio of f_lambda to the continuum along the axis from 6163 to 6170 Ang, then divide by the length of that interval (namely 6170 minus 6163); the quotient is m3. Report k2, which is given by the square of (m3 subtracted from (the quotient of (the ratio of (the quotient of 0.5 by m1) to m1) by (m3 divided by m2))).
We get 0.20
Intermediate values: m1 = 1.04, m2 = 1.06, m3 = 0.97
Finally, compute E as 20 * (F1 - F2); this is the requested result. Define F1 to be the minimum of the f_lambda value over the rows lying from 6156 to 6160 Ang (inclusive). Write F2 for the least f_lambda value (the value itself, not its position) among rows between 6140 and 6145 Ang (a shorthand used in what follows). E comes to -29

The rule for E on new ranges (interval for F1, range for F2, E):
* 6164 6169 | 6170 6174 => -29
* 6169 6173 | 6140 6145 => -22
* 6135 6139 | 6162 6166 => 41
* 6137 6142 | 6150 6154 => -11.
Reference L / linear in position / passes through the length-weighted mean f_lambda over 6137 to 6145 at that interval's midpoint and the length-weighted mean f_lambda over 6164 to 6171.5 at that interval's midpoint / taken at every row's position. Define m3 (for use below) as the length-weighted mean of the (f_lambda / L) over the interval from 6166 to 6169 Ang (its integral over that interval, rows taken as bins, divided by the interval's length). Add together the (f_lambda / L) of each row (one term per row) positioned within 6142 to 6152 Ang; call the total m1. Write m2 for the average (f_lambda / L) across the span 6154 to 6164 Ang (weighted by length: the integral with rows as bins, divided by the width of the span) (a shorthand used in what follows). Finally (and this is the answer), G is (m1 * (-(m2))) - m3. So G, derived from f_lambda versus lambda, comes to -8.2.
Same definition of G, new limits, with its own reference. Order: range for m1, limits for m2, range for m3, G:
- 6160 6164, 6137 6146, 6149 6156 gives -3.9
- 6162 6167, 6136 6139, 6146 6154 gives -4.8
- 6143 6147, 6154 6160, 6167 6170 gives -4.1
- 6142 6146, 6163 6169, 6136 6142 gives -4.0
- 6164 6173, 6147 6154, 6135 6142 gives -7.3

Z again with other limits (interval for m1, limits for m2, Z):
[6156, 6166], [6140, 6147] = -0.20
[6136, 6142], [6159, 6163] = 0.17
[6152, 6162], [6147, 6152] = -0.12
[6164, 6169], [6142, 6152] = -0.24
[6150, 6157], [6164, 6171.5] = 0.16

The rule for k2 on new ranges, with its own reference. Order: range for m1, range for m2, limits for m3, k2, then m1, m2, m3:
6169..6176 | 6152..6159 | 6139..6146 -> 0.34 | 1.03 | 1.03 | 1.05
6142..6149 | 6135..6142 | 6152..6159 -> 0.34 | 1.06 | 1.03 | 1.03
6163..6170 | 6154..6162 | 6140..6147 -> 0.30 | 0.97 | 1.00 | 1.05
